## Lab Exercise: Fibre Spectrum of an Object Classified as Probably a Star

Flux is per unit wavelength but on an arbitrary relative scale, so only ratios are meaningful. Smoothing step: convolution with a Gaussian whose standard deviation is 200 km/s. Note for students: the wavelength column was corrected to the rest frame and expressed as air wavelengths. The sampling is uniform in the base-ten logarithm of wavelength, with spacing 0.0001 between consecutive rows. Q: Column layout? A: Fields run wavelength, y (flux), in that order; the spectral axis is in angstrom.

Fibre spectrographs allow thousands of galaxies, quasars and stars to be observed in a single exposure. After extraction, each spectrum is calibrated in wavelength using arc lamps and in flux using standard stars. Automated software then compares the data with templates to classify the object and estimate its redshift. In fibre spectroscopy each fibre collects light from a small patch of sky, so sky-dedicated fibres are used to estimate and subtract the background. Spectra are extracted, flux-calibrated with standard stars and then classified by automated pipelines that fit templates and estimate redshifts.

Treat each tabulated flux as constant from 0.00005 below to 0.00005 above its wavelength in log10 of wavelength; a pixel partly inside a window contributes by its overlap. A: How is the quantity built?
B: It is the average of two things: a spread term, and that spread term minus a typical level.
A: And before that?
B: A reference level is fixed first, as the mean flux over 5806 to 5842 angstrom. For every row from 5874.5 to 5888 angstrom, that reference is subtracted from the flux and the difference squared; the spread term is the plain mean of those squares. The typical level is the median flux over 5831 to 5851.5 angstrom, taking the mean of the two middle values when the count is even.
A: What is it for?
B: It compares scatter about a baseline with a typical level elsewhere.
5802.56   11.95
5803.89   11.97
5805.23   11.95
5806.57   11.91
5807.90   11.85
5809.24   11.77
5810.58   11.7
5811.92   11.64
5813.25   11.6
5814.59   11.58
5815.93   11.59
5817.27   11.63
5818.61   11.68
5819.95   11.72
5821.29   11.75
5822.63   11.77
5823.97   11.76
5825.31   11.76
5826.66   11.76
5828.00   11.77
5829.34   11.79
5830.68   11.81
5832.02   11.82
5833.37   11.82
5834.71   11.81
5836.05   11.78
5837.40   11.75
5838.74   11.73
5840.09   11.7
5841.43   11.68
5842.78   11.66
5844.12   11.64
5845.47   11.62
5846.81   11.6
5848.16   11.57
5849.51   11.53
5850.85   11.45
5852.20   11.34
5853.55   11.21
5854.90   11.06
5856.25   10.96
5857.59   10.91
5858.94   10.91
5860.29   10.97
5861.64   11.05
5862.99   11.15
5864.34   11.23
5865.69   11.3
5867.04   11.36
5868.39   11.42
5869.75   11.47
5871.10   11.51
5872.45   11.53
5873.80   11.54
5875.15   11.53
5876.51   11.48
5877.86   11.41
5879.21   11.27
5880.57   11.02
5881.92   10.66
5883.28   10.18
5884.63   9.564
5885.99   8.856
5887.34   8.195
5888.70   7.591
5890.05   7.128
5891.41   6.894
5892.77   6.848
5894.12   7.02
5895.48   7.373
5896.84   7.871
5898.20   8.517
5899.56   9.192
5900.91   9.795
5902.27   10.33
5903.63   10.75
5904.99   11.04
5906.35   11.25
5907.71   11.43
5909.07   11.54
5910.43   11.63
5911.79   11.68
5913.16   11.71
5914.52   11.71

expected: -2.8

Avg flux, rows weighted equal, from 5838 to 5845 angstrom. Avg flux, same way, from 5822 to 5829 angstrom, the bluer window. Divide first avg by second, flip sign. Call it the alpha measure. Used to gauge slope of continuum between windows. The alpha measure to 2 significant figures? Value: -0.99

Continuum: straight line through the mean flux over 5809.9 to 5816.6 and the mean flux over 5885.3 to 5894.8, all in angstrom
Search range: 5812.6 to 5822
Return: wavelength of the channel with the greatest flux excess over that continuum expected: 5821.29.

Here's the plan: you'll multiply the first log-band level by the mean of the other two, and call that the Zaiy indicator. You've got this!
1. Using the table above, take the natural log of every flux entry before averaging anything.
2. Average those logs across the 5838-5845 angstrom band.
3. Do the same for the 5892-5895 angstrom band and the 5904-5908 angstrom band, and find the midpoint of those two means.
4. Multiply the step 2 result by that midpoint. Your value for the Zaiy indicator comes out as 5.35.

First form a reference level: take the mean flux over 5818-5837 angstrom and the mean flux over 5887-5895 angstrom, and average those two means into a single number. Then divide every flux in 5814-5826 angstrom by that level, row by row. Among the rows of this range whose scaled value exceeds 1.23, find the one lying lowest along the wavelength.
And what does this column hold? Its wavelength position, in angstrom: 5819.95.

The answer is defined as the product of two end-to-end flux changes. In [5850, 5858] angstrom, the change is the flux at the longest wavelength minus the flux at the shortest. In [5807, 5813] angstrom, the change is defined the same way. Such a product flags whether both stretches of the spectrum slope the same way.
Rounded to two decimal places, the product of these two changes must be 0.11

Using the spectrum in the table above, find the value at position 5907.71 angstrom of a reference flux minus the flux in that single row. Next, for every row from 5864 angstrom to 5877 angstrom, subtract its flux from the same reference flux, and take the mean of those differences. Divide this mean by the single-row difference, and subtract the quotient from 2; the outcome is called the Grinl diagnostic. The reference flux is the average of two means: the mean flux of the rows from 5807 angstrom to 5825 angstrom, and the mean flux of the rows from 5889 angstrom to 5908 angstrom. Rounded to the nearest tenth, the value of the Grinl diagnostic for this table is 1.0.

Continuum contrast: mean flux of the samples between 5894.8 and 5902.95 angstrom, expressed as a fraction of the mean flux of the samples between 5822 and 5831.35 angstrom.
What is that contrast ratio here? 0.751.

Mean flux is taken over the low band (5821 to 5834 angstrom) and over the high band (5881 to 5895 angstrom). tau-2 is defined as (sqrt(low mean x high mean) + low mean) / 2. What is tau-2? 10.8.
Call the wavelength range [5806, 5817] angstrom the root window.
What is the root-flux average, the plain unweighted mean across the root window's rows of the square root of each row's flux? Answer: 3.42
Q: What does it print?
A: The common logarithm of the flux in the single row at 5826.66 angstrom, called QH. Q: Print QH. 1.070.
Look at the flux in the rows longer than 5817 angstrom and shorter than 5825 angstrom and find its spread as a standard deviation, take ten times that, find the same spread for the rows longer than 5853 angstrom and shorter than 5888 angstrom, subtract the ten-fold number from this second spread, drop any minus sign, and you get 0.3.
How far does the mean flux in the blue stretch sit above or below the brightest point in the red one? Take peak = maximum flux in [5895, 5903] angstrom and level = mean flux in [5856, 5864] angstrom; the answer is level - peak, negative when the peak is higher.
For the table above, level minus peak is 0.7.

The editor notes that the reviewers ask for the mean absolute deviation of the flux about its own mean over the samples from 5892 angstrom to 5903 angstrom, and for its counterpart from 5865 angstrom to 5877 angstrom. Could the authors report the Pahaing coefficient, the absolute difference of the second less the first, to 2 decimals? 1.02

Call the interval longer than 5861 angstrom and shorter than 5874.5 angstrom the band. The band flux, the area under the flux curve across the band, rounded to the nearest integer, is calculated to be 153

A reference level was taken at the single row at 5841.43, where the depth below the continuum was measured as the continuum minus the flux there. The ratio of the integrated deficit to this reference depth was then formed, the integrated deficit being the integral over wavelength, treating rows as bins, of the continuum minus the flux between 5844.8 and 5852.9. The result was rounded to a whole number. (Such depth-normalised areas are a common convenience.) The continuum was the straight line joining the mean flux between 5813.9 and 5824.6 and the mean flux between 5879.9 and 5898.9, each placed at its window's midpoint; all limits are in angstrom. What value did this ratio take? 10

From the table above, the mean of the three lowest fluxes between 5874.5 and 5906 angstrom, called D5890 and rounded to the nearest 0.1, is 6.9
